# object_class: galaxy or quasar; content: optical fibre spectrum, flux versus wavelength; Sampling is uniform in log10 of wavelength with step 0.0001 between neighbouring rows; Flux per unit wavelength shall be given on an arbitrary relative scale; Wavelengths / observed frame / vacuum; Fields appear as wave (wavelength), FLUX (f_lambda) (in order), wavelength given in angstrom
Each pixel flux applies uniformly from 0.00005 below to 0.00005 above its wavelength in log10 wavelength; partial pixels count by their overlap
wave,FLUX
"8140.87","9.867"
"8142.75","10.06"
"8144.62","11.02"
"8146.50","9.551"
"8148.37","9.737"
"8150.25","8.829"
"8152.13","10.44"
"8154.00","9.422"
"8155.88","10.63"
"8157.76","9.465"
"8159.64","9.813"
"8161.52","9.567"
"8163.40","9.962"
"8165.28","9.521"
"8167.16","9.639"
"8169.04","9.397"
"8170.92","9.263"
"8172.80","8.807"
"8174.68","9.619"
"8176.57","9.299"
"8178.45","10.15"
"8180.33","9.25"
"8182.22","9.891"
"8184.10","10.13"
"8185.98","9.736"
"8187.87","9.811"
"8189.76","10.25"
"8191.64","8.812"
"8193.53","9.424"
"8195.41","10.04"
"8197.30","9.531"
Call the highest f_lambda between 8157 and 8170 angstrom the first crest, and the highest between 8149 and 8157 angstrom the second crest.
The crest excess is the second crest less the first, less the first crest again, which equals -9.3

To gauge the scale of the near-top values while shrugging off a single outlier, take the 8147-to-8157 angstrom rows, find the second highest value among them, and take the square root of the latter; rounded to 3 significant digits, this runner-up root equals 3.23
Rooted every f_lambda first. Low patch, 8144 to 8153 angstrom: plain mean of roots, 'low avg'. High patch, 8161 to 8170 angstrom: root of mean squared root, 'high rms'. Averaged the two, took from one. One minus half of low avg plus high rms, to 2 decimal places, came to -2.12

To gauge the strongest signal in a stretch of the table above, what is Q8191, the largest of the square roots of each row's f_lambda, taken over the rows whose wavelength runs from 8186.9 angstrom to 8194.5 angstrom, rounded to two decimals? 3.20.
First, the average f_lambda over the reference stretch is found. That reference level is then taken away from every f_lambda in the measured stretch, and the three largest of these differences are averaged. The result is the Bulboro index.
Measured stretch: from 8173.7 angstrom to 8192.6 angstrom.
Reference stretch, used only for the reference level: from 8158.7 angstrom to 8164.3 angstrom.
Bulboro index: 0.40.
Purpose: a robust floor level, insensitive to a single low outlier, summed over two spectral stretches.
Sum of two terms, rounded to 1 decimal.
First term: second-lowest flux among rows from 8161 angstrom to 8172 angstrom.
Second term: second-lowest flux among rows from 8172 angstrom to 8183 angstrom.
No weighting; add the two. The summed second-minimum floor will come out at 18.6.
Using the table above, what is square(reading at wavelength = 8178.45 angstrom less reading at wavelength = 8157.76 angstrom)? 0.47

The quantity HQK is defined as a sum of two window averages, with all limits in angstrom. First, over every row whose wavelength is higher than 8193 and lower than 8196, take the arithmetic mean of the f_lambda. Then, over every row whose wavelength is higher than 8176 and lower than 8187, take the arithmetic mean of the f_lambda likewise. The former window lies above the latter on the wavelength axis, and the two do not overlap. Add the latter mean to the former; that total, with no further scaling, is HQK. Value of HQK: 19.5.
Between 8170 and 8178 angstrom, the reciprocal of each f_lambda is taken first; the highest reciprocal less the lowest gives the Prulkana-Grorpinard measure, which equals 0.010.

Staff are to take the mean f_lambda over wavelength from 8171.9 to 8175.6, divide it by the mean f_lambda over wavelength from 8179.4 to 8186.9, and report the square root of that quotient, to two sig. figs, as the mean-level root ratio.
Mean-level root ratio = 0.97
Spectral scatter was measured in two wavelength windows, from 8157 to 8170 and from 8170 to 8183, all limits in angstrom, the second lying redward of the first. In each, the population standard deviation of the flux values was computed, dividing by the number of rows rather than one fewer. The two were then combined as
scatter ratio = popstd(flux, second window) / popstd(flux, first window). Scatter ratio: 2.3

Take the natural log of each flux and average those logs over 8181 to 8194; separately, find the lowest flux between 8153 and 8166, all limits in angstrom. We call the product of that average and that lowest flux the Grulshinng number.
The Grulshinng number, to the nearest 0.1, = 21.4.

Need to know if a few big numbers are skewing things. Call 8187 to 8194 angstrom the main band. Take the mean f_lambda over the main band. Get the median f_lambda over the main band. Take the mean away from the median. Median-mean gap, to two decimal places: 0.04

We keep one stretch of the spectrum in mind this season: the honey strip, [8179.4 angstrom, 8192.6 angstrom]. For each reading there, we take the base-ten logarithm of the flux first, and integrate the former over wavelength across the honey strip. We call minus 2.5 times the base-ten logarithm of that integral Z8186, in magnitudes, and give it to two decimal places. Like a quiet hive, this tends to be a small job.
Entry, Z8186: -2.79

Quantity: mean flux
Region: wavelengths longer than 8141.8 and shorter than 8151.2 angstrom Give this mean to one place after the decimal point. 9.8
